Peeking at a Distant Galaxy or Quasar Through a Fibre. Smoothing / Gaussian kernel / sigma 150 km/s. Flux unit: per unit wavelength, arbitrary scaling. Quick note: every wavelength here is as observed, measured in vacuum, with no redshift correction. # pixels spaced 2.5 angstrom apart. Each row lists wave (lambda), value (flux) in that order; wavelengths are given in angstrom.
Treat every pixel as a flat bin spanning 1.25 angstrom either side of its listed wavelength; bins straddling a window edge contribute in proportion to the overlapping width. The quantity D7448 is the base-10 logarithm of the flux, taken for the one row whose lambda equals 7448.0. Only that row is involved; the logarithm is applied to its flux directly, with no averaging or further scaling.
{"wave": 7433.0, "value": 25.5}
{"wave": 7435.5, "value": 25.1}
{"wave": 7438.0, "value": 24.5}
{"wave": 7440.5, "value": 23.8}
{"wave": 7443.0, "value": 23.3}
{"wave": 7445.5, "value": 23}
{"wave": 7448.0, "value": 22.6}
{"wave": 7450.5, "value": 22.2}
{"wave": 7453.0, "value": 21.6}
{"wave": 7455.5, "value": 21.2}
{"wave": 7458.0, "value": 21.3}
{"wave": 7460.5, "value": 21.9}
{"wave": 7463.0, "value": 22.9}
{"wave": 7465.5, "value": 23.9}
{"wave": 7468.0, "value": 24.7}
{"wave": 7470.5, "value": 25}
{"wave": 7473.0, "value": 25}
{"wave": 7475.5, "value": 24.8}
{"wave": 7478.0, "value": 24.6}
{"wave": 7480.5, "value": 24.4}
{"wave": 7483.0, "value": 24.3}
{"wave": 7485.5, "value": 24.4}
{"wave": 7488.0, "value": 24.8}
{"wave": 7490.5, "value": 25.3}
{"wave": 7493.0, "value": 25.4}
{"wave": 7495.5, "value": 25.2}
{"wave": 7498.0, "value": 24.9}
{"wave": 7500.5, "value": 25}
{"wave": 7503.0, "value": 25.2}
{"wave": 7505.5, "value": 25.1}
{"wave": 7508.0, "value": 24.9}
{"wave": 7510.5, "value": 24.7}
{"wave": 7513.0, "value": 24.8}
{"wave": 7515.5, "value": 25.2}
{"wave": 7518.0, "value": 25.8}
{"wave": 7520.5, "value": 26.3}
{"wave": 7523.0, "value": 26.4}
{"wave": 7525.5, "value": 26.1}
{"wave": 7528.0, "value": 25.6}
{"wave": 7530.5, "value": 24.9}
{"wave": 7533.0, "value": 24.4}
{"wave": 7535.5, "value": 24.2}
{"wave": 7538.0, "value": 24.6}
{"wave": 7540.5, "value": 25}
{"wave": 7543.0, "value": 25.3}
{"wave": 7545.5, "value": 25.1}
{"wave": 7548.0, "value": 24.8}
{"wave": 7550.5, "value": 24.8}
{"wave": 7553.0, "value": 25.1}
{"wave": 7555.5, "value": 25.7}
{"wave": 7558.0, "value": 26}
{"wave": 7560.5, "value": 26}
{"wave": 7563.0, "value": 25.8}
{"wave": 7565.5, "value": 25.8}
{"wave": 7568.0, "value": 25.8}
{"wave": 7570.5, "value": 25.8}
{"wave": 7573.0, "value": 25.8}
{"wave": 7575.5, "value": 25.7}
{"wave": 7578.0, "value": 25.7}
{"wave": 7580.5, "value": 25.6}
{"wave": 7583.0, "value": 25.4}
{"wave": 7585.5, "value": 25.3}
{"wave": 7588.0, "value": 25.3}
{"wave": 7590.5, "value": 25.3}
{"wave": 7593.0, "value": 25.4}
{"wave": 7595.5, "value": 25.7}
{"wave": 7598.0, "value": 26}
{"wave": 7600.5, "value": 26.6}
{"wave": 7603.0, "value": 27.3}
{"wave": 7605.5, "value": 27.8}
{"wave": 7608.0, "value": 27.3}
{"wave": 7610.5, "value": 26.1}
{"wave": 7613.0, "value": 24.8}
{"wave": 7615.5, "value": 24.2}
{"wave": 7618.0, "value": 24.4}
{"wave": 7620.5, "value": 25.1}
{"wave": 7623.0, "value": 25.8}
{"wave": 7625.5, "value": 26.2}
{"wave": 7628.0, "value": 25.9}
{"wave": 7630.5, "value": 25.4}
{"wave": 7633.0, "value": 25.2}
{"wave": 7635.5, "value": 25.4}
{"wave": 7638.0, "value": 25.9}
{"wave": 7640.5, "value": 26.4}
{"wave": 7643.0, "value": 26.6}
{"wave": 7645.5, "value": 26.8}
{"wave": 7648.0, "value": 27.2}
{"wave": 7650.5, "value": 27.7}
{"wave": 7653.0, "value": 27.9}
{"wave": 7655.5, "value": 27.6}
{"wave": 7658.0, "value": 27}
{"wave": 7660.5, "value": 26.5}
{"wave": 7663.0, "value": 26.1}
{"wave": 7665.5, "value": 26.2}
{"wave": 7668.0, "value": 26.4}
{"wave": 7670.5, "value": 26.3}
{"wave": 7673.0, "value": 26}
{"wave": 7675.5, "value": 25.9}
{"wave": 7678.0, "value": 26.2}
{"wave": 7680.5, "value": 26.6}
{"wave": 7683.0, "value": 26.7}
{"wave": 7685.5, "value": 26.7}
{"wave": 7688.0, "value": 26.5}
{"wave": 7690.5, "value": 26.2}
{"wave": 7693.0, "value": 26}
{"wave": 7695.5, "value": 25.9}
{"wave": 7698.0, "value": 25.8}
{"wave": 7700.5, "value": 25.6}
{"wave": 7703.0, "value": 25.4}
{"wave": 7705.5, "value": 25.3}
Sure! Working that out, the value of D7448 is 1.35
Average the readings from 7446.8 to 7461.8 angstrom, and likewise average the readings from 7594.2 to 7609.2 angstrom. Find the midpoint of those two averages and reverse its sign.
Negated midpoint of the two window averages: -24.3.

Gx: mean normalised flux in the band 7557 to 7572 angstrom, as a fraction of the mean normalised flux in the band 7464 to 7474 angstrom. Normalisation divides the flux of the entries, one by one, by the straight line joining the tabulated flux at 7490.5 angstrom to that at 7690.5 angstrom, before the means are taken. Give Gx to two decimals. 1.03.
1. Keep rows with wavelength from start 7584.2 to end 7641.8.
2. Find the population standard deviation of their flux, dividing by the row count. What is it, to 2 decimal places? 0.87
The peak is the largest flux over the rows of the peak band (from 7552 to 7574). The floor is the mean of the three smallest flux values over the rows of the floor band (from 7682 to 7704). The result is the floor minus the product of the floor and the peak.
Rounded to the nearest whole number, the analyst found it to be -640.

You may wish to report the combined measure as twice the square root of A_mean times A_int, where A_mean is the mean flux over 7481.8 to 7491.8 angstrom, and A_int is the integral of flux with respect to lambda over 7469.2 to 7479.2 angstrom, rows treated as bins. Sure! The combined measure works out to 157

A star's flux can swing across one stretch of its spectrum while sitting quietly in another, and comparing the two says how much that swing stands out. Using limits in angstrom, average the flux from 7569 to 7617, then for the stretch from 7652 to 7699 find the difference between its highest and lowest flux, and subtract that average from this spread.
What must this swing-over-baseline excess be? -23.7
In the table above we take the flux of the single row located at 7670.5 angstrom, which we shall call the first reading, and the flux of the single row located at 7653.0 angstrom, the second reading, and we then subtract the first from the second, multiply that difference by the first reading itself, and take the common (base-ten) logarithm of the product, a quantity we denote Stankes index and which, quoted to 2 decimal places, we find 1.62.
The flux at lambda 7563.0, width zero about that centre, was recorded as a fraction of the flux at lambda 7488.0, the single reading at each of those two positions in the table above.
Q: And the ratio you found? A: 1.04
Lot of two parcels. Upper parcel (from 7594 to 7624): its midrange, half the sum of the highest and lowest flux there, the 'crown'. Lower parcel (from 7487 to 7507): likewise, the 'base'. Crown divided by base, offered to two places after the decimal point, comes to 1.04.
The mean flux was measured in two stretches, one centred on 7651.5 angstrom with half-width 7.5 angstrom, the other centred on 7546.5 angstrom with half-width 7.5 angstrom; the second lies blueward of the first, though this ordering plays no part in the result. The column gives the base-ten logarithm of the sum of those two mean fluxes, 1.719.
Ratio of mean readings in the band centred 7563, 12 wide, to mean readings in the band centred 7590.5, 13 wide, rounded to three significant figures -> 1.02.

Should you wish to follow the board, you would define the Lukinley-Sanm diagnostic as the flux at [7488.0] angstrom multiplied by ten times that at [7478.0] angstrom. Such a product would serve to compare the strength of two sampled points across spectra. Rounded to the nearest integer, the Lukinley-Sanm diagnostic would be 6101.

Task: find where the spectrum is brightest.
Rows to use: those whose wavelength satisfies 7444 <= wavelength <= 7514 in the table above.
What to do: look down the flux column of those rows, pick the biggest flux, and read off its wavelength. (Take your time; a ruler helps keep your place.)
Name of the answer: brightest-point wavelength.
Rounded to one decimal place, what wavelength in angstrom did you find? 7493.0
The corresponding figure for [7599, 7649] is 7605.5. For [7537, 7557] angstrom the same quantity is 7555.5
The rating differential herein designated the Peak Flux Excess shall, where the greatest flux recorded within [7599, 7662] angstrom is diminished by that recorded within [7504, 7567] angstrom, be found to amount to 1.50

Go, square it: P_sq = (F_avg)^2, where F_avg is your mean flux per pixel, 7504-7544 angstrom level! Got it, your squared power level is 635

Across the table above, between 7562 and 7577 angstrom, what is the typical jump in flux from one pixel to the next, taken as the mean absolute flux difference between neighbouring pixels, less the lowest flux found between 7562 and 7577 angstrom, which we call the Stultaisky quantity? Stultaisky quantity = -25.7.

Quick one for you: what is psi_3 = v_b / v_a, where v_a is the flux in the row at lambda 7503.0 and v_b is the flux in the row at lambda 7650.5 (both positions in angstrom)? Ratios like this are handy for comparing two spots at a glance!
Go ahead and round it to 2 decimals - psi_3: 1.10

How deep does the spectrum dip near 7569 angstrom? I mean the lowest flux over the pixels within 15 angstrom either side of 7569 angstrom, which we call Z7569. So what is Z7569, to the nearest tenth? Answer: 25.4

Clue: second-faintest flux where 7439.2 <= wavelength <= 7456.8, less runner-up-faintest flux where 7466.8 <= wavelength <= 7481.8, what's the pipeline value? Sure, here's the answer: -3.0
